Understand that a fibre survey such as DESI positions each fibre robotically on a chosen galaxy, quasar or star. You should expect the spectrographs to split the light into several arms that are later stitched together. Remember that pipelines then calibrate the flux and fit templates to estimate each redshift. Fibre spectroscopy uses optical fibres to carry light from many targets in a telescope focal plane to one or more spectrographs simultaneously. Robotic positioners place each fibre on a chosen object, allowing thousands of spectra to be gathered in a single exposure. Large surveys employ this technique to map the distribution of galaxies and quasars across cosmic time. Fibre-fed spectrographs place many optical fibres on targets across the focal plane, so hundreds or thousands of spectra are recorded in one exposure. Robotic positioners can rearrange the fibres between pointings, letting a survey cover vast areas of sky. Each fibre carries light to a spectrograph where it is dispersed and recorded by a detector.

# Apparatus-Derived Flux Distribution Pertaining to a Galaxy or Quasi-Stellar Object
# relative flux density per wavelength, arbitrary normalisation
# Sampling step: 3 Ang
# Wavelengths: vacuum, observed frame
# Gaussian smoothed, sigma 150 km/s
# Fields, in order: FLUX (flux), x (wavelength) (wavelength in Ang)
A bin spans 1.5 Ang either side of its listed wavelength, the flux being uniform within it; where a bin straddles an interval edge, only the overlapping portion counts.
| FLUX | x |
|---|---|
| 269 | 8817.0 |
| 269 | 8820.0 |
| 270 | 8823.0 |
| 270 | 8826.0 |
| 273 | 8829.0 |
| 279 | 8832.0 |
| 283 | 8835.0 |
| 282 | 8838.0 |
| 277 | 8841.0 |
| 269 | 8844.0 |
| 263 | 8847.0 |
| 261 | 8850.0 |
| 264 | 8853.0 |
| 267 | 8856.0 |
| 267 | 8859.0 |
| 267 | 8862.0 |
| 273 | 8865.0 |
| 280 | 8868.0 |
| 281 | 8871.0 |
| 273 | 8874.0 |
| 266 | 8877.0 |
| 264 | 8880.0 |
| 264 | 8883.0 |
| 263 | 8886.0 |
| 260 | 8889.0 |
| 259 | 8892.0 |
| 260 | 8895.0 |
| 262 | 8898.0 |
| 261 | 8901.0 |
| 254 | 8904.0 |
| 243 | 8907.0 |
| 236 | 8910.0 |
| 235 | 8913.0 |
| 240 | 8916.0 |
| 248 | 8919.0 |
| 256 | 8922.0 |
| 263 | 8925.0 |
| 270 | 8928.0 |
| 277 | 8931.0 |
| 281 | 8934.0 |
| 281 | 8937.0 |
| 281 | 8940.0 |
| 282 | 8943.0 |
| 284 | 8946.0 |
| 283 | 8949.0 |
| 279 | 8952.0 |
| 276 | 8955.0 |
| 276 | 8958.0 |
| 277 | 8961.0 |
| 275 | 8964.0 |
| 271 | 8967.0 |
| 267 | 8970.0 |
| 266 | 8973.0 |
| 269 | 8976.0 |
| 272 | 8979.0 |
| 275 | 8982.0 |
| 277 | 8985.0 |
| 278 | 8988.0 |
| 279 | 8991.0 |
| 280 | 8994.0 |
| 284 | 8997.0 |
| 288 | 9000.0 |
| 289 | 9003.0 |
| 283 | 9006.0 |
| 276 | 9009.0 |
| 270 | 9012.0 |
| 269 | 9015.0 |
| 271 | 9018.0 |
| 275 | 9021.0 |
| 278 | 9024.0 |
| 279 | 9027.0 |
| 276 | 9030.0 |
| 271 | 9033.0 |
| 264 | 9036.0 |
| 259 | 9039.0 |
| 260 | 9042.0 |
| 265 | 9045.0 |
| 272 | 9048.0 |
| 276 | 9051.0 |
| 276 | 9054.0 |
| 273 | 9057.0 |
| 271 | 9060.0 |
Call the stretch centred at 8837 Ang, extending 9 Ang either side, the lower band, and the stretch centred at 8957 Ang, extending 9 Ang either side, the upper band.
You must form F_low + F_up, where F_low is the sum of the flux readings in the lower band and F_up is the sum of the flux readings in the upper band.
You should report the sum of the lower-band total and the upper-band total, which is 3329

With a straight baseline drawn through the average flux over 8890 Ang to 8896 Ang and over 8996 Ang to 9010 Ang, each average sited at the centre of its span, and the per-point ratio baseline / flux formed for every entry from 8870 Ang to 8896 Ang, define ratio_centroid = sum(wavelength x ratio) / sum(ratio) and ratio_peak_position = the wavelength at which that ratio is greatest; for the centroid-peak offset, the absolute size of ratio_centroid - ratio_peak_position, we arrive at 8.8 Ang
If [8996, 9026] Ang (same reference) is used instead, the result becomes 4.3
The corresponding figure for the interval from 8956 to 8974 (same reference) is 7.4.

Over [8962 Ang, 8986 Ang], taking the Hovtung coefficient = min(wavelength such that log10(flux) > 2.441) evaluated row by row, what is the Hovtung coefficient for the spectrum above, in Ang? 8985.0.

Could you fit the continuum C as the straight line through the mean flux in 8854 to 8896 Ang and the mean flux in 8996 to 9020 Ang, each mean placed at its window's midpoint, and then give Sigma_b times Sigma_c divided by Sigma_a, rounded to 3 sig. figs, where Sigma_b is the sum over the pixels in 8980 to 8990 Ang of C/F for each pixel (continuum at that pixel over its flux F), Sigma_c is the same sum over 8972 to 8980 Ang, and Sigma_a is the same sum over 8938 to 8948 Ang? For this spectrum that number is 3.18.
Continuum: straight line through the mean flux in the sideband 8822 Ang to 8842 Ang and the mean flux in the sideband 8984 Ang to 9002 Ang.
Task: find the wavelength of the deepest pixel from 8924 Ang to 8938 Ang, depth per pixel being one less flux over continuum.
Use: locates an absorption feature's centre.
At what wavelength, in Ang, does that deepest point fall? 8925.0 Ang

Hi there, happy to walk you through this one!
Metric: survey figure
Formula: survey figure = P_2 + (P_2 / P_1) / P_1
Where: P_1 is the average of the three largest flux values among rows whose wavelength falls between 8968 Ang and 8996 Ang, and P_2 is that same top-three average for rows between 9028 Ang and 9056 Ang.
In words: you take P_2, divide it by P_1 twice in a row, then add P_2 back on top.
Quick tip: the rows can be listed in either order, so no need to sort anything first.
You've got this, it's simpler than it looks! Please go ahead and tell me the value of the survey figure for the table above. 276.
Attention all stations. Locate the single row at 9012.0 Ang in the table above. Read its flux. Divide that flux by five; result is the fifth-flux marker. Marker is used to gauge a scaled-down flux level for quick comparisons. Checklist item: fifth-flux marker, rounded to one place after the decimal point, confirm 54.0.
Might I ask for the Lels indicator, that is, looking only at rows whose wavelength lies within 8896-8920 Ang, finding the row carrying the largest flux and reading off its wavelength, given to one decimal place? 8898.0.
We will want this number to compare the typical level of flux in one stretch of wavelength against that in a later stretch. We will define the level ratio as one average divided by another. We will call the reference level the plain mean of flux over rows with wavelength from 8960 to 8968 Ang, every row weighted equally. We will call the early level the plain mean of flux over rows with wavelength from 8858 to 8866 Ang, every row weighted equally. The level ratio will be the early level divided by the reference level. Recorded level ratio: 0.98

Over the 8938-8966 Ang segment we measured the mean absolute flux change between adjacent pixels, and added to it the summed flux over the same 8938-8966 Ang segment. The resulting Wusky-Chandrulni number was 2515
